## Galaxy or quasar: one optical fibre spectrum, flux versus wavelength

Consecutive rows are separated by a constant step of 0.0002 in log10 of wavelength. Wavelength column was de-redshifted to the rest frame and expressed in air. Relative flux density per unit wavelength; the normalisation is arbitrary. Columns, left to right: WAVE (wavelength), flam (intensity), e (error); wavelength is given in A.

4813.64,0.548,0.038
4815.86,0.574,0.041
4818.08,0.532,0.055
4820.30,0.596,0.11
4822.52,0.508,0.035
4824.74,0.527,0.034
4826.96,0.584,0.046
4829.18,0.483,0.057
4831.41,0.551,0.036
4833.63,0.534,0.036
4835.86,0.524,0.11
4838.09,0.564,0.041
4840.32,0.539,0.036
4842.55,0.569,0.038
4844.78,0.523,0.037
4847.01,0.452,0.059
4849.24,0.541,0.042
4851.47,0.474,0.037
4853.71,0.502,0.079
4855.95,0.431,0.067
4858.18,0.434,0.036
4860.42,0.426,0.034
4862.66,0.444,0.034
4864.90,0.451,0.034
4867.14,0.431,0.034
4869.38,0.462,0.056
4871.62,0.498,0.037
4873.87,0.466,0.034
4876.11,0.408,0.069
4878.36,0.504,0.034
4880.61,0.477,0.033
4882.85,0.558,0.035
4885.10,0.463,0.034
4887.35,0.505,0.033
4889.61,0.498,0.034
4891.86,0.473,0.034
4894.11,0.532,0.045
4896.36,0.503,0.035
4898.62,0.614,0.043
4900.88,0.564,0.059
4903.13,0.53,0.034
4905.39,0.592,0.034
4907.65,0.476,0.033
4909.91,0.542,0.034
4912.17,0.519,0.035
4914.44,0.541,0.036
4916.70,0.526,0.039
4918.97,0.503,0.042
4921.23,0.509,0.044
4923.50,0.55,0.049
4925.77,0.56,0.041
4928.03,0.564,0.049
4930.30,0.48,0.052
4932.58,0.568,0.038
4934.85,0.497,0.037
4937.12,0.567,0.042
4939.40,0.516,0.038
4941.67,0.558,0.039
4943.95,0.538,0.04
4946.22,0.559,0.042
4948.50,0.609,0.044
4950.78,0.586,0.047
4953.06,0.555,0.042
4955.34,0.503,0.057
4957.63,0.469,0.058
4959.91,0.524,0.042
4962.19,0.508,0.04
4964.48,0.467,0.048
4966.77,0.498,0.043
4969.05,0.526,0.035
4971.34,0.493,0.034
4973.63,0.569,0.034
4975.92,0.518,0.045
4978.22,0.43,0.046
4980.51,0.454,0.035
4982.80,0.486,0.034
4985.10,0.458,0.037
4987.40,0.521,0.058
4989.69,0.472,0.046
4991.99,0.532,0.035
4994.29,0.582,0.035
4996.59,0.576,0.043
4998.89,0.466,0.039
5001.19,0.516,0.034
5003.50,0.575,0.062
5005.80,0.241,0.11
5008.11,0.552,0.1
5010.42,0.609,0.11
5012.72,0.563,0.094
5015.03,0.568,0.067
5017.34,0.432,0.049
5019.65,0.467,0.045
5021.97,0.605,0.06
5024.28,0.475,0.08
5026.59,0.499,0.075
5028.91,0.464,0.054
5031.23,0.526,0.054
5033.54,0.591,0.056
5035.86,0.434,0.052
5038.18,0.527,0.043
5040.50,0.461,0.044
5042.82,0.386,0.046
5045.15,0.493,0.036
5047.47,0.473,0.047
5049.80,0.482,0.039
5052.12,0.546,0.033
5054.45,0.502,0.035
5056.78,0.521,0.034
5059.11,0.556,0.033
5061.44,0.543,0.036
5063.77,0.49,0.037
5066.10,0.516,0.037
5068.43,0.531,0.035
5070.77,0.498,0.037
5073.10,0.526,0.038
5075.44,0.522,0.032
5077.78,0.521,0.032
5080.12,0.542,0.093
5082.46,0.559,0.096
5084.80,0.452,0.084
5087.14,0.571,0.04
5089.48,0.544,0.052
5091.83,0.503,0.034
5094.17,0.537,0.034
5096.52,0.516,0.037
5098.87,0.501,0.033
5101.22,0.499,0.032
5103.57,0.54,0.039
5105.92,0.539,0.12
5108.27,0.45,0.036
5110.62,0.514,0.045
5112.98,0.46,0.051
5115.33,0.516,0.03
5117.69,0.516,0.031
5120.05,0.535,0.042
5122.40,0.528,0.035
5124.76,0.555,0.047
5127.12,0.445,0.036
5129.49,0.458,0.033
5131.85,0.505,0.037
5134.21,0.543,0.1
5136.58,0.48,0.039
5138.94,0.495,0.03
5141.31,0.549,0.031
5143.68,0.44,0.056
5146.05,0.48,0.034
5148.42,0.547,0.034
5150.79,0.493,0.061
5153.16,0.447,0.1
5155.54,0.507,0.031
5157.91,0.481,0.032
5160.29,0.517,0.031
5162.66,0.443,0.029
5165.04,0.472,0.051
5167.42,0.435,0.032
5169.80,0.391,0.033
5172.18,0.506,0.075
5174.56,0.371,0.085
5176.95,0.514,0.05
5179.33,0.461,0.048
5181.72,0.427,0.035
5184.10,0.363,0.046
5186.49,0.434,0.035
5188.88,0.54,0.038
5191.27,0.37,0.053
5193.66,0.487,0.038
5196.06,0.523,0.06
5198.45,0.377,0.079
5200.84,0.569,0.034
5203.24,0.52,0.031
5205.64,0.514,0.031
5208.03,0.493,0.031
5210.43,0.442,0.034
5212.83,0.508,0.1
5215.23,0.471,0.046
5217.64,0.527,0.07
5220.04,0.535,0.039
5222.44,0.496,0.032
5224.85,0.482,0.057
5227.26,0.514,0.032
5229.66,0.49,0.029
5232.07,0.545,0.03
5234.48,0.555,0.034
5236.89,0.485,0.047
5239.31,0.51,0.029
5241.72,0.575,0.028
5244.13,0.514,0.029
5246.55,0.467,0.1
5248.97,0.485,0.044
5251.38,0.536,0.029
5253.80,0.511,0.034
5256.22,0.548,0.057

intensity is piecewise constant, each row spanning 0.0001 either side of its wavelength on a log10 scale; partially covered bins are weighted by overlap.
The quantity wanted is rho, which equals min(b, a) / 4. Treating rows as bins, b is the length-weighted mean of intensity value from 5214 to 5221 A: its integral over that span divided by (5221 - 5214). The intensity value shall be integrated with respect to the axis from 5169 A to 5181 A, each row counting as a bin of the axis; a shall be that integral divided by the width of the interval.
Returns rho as 0.112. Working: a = 0.450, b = 0.510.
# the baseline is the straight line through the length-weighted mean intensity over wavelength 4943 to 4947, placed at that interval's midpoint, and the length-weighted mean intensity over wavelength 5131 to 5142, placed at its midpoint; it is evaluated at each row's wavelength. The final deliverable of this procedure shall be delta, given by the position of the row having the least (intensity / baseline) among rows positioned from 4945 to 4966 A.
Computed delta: 4964.48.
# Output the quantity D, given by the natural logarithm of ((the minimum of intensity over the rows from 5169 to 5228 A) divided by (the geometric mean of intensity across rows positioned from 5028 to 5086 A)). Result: -0.33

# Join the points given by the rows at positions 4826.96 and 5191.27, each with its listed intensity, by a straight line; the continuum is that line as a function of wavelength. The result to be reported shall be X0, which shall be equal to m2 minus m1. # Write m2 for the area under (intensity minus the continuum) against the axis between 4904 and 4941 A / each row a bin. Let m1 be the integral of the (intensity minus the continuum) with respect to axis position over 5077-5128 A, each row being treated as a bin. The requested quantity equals -4.6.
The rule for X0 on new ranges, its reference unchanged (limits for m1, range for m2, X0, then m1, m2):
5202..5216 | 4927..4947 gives -1.5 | 2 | 0.4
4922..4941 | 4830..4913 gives -4.9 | 0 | -4.6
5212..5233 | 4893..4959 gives -2.4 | 3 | 0.9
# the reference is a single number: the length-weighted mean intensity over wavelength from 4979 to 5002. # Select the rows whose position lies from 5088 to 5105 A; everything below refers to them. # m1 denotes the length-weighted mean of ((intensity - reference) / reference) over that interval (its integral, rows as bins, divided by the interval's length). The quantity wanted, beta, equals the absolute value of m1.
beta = 0.032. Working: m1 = 0.03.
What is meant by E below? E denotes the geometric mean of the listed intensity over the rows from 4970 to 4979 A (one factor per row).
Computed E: 0.50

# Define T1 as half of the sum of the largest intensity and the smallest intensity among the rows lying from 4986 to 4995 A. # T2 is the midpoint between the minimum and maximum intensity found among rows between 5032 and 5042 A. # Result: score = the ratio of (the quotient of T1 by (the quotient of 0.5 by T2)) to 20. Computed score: 0.0270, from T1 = 0.53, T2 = 0.51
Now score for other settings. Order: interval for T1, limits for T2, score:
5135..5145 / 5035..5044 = 0.0226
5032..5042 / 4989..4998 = 0.0270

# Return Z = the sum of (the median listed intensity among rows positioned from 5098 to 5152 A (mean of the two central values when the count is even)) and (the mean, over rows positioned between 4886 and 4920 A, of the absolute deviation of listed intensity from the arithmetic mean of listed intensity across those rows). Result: 0.53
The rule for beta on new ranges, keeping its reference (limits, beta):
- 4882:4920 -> 0.041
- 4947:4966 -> 0.044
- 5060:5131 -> 0.018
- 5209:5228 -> 0.017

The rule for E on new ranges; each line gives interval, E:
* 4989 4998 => 0.54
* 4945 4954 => 0.58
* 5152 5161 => 0.49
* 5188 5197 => 0.47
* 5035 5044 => 0.45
